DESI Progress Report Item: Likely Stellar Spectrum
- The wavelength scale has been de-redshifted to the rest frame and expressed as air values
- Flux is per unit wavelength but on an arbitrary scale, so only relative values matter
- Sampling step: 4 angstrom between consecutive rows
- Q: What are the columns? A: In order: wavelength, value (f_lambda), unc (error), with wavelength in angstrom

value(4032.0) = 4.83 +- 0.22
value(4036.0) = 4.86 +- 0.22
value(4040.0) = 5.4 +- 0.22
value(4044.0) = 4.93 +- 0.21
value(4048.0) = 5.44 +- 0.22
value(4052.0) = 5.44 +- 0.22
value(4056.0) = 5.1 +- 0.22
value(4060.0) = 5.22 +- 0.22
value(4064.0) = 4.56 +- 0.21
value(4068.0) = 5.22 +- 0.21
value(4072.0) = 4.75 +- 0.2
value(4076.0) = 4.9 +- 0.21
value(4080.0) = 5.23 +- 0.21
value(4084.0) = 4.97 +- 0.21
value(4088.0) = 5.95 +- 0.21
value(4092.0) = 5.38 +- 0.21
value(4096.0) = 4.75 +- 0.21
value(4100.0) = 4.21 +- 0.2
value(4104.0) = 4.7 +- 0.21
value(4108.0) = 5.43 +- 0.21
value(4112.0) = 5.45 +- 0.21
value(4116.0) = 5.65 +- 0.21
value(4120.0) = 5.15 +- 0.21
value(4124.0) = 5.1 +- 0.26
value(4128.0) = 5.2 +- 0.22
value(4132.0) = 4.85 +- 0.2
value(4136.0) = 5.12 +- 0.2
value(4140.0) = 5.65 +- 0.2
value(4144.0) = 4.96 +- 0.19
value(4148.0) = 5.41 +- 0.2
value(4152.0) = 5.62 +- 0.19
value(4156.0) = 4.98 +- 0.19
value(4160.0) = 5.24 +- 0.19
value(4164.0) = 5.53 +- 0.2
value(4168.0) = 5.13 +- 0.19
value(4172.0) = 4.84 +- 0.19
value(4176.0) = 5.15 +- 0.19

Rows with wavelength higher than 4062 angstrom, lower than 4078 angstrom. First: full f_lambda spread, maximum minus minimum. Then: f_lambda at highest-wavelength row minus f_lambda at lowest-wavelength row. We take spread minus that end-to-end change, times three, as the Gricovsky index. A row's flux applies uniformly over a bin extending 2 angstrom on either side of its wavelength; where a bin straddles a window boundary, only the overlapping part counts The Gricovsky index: 1.0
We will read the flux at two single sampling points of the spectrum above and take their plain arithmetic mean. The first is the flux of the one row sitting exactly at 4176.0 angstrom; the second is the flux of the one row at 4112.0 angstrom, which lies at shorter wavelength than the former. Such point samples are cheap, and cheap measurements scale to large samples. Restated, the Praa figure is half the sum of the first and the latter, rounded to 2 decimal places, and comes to 5.30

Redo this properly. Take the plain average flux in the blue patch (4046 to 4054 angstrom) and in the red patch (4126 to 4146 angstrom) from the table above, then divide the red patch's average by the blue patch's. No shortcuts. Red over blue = 0.95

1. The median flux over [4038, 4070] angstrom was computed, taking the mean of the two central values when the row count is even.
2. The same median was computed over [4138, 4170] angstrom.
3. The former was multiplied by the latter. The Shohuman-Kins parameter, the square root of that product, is 5.27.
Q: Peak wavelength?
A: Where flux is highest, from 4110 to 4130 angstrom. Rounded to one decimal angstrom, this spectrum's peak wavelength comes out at 4116.0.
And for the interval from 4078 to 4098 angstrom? 4088.0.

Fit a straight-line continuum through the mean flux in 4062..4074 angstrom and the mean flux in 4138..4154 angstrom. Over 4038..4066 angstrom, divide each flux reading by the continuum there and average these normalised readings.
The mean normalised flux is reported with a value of 1.09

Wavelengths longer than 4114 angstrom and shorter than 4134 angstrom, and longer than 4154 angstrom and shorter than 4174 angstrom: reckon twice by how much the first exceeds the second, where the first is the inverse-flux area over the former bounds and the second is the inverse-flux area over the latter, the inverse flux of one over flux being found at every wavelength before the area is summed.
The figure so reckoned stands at -0.07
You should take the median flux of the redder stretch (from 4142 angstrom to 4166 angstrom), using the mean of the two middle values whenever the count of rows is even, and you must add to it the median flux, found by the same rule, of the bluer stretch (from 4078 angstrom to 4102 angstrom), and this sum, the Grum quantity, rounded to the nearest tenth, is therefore 10.4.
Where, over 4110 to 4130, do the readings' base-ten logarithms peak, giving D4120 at 4116.0 angstrom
